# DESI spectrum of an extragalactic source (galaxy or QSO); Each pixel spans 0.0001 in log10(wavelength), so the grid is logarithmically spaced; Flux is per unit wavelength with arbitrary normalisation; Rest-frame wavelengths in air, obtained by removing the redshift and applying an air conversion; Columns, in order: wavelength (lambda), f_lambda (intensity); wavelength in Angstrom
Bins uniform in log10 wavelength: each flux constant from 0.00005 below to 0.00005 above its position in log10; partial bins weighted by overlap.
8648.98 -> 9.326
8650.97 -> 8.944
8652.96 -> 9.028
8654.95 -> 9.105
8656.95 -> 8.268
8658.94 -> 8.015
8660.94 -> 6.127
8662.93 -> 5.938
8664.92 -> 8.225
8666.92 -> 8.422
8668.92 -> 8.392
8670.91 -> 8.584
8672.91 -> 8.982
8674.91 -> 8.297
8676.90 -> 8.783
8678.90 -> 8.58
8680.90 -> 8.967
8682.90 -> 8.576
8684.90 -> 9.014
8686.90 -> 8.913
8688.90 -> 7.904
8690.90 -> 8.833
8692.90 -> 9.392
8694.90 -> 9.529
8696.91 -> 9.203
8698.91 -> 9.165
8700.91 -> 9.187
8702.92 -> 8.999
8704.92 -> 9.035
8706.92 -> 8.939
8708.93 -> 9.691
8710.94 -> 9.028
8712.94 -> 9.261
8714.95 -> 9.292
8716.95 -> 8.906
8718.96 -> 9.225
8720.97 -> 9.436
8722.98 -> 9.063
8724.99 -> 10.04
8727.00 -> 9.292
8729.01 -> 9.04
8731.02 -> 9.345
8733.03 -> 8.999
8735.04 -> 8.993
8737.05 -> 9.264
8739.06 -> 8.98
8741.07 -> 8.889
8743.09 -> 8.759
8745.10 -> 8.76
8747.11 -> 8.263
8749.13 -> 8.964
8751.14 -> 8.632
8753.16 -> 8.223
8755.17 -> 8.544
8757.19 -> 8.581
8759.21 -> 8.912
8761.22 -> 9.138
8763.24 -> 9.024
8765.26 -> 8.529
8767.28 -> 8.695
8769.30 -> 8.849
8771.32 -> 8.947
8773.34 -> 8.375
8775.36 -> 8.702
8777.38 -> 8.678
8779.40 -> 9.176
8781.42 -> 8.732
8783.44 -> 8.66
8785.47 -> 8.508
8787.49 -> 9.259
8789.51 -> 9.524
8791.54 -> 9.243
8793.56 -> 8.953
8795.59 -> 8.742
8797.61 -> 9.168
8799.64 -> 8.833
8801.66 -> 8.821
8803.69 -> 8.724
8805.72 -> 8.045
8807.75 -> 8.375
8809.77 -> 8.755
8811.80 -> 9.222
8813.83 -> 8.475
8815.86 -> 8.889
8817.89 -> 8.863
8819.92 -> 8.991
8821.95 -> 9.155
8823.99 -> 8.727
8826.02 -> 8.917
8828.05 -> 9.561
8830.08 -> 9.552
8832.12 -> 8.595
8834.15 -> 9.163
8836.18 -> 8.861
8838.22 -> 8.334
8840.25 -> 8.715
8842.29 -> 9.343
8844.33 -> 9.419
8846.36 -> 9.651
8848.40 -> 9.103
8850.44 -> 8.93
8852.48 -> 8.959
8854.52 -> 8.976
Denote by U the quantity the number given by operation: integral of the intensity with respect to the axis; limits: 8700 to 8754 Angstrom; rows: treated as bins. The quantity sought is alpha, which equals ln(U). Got 6.19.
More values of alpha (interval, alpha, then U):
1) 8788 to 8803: 4.91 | 136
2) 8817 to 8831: 4.85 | 128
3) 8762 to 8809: 6.03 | 414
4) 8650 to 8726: 6.50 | 667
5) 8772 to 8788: 4.94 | 140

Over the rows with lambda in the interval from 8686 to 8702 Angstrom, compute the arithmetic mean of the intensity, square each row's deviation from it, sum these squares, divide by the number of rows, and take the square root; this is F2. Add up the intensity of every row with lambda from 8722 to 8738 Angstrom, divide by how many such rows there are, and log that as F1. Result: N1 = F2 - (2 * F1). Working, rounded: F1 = 9.25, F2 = 0.47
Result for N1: -18.0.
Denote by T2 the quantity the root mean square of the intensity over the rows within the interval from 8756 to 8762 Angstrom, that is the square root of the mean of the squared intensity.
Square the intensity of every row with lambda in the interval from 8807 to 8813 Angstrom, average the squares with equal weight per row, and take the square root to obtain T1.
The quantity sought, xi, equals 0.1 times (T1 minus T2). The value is -0.01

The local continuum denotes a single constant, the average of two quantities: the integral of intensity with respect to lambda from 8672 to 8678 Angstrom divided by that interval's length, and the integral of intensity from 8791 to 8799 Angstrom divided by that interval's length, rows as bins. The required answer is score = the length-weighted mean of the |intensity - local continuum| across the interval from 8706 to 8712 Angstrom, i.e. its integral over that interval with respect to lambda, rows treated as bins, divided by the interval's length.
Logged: 0.38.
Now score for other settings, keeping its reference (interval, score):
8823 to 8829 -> 0.30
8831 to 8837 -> 0.21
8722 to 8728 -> 0.62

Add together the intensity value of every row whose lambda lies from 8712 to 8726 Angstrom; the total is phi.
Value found 65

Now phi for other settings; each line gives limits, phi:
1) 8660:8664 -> 12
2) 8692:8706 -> 65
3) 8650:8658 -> 35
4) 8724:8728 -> 19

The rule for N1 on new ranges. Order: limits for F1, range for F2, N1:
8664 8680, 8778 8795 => -16.7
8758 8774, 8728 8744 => -17.4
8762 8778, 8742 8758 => -17.2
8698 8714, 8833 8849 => -17.9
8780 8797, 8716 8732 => -17.6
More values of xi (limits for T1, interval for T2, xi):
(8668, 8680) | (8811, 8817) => -0.03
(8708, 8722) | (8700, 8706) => 0.02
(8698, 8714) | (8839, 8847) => -0.01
